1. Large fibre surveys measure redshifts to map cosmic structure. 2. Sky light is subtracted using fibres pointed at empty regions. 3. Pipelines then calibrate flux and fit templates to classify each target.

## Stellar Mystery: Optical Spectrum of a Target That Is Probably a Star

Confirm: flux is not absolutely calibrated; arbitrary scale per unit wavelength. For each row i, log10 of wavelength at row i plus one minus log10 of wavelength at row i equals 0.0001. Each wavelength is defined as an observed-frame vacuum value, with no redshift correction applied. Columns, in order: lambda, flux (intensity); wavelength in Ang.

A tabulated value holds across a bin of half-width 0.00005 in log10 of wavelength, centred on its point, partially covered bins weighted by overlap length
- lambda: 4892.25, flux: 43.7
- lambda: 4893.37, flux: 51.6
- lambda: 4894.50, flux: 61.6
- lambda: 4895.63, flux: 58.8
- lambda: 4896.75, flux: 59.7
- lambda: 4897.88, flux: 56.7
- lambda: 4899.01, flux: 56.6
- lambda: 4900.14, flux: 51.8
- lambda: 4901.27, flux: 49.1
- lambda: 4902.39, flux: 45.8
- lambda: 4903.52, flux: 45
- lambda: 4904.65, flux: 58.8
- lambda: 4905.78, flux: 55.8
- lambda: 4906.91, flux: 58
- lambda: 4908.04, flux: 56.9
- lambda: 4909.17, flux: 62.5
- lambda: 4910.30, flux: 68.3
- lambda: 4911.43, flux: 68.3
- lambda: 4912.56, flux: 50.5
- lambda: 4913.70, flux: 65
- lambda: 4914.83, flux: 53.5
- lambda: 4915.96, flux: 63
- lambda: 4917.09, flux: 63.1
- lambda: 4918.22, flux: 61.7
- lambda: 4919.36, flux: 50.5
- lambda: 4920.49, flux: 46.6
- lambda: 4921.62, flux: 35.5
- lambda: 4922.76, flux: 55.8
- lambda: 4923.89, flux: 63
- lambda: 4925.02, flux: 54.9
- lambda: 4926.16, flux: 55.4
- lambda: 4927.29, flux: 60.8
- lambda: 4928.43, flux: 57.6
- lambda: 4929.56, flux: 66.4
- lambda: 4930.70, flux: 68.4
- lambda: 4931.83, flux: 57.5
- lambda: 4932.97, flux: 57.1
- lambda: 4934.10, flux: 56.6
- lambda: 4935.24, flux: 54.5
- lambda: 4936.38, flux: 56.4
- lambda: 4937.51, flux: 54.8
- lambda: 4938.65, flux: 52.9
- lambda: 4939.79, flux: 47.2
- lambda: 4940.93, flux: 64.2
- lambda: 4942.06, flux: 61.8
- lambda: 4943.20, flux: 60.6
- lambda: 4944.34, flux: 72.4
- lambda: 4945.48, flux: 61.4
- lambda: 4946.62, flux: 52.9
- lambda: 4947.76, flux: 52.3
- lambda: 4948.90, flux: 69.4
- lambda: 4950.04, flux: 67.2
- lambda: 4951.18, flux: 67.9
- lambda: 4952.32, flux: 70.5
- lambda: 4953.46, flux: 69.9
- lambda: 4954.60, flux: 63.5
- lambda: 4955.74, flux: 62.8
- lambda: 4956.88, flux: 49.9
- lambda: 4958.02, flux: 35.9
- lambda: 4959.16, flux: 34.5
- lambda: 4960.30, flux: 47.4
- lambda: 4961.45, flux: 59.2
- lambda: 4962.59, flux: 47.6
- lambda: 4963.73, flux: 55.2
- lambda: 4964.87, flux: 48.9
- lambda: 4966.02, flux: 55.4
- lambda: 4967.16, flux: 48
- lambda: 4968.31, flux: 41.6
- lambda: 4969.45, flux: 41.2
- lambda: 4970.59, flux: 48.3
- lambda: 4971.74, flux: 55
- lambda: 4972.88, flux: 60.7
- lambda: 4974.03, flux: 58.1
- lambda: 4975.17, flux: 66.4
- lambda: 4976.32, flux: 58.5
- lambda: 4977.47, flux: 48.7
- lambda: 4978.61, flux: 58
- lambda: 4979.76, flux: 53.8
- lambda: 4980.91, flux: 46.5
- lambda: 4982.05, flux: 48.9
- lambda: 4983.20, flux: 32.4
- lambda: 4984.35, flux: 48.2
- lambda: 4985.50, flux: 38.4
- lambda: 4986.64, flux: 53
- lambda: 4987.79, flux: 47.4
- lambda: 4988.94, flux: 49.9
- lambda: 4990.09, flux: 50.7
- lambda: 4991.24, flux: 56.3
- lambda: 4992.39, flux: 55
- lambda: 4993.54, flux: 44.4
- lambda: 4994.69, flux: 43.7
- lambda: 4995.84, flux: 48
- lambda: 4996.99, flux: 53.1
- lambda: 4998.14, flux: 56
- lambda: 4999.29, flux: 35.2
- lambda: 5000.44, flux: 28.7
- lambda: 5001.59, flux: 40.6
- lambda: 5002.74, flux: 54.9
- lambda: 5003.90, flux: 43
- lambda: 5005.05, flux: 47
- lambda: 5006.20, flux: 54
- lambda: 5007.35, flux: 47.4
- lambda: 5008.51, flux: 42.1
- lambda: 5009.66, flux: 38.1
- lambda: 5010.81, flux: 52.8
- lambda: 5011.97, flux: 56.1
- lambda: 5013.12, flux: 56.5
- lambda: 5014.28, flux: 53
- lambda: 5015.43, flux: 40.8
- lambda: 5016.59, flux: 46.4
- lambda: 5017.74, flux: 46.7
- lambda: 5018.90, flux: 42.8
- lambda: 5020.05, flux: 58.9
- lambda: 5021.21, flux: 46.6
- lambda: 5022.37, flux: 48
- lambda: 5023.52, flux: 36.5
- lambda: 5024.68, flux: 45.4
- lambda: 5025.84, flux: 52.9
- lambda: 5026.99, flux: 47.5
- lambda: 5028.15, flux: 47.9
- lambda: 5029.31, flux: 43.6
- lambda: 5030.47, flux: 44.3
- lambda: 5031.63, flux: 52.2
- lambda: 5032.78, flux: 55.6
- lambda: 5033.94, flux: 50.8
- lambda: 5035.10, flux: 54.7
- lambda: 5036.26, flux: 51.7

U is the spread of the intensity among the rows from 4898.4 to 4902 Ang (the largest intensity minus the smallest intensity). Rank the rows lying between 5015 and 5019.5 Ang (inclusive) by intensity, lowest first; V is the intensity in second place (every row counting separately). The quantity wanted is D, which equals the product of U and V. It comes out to 321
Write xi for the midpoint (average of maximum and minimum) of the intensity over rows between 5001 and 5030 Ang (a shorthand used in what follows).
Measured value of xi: 48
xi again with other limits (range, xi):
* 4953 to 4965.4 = 52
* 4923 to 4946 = 60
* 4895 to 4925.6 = 52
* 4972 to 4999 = 49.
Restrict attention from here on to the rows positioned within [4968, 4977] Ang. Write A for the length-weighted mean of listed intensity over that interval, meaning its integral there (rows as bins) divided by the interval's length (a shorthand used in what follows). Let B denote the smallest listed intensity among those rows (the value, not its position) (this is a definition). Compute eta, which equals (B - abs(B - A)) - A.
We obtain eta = -26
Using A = 54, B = 41.2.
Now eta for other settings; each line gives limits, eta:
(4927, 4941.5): -22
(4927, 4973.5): -44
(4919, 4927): -33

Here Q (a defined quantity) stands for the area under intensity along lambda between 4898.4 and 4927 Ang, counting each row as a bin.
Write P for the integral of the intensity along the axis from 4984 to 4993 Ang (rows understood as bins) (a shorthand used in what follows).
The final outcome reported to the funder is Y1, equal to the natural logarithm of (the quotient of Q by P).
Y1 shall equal 1.3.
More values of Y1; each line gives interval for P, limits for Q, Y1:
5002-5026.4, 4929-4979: 0.9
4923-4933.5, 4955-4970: 0.1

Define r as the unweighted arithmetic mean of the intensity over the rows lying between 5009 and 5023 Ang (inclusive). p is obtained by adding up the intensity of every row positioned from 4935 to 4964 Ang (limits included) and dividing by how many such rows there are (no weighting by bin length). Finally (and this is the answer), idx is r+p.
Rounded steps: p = 57.4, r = 49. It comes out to 106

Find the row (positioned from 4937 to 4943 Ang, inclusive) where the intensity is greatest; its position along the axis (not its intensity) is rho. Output 4940.93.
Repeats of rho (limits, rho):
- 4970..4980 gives 4975.17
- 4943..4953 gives 4944.34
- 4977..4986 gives 4978.61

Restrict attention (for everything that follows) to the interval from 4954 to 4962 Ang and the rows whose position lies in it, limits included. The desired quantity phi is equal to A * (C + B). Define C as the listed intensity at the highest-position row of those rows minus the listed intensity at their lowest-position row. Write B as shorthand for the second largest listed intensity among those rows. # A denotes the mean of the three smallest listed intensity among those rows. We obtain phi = 2297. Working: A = 39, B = 62.8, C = -4.3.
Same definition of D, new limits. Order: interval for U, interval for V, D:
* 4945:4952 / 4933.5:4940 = 905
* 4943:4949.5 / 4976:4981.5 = 979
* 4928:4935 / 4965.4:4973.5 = 491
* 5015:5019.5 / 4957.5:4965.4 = 212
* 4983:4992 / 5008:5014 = 1006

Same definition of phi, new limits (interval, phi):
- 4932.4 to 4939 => 2833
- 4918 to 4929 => 2546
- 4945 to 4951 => 4054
